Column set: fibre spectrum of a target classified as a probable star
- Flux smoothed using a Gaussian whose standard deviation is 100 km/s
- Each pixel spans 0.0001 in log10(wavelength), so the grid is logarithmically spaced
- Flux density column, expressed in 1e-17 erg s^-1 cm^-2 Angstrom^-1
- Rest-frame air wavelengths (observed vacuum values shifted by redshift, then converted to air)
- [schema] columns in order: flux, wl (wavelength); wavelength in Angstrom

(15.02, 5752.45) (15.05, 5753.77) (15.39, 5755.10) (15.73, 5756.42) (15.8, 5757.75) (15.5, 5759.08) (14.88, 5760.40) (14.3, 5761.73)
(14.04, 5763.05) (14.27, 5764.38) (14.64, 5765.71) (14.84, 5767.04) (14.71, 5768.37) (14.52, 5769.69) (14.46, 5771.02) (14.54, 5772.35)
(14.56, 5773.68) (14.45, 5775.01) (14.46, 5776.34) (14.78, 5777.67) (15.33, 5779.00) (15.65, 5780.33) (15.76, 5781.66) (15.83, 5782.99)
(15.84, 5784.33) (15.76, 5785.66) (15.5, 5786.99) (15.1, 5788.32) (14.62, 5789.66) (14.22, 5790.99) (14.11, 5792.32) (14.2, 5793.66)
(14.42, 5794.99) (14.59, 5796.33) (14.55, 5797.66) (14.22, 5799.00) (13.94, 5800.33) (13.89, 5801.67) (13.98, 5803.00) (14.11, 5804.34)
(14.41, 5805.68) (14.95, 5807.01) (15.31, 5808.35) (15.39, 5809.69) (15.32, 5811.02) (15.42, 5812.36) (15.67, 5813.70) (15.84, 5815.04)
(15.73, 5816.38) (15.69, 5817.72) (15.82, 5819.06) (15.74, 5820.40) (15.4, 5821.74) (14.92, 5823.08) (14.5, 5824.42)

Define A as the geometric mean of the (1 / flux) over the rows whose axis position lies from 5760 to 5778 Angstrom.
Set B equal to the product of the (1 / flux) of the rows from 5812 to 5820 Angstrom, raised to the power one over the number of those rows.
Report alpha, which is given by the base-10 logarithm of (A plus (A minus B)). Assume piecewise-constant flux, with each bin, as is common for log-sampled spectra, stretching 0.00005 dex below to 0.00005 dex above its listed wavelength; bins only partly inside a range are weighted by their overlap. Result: -1.13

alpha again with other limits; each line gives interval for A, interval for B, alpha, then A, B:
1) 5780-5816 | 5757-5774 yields -1.18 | 0.0671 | 0.0681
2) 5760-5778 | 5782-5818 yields -1.15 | 0.0688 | 0.0671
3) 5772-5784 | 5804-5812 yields -1.18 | 0.0665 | 0.0671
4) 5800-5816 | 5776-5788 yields -1.15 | 0.0674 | 0.0648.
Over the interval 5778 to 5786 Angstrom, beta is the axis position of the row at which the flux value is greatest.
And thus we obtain 5784.33 Angstrom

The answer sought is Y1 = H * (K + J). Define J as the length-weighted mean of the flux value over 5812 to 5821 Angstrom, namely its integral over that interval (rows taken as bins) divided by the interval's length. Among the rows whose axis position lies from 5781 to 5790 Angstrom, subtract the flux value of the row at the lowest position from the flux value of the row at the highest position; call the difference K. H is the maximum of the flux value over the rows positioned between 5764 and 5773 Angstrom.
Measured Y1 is 216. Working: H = 14.84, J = 15.7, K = -1.1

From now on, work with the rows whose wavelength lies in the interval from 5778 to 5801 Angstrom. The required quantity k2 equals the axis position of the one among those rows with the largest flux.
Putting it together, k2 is 5784.33 Angstrom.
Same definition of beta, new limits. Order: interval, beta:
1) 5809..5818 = 5815.04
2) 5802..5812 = 5809.69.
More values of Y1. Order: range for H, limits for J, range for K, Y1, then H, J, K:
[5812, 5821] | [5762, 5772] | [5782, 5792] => 204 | 15.84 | 14.5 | -1.6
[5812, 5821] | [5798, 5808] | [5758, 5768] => 215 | 15.84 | 14.3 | -0.7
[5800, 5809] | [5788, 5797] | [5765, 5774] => 220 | 15.31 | 14.4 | -0.1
